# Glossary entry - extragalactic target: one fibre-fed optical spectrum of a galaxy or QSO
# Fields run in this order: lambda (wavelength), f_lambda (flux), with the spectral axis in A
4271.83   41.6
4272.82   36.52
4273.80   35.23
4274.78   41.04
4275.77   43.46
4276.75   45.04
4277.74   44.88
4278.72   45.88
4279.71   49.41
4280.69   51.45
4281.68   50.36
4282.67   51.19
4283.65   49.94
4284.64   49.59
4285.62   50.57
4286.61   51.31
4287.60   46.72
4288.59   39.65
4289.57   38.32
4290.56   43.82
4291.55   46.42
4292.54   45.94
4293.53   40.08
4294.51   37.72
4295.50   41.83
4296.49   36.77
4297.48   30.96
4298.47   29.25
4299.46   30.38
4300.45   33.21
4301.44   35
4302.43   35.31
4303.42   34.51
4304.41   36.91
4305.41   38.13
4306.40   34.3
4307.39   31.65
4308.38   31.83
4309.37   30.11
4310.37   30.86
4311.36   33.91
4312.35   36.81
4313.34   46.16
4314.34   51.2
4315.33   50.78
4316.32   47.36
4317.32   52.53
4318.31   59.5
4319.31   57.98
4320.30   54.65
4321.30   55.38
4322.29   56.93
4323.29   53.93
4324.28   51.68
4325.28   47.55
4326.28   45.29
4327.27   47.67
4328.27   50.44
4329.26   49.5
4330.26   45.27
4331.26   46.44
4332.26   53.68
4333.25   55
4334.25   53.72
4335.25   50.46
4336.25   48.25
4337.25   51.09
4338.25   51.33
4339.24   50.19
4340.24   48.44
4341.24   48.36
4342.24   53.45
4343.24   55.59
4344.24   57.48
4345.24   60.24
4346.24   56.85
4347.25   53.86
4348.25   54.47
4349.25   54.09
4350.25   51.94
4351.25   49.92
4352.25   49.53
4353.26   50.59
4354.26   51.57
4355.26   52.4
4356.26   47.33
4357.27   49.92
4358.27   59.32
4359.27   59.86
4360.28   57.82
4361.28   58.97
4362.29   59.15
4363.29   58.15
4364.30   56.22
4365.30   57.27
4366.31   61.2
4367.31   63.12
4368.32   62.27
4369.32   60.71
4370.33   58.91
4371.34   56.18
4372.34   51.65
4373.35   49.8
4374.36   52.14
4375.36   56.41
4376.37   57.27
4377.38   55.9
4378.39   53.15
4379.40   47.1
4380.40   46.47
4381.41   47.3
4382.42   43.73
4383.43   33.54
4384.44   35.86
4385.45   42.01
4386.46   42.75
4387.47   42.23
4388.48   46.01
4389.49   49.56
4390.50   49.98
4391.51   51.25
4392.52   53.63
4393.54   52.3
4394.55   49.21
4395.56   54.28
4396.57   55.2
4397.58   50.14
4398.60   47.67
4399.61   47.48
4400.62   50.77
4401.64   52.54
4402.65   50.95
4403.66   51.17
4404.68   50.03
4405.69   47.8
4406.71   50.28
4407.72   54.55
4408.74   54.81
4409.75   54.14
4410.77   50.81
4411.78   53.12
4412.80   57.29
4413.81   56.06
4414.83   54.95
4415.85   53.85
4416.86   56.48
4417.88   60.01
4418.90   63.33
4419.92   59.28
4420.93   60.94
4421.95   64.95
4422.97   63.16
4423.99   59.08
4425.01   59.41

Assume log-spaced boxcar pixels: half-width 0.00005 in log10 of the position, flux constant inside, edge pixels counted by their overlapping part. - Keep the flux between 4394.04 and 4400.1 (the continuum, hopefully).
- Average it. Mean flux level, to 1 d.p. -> 50.7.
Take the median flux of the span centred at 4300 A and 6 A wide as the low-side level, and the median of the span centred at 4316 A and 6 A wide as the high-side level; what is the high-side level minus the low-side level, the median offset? 19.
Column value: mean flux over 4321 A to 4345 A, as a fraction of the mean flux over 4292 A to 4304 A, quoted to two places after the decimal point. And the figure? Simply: 1.42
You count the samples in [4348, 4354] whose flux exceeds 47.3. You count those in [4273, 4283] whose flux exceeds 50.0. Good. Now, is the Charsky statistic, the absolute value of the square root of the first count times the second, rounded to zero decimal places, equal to 4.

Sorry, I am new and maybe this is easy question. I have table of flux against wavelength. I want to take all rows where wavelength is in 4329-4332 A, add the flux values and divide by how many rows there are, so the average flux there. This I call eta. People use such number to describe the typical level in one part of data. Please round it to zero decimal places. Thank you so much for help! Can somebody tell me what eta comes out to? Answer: 47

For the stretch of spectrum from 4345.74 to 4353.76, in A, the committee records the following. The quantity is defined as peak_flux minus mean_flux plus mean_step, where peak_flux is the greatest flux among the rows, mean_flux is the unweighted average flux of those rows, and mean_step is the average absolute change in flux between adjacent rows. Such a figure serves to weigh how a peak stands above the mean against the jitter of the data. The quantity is 5.6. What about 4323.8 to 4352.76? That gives 11.1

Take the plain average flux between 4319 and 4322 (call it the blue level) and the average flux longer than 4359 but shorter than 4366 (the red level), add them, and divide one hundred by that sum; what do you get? 0.88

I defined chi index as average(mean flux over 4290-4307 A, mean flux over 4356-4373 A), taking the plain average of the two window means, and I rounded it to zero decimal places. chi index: 47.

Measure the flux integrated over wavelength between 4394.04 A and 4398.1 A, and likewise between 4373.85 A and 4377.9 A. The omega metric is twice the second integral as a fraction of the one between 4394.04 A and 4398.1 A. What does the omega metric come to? 2.1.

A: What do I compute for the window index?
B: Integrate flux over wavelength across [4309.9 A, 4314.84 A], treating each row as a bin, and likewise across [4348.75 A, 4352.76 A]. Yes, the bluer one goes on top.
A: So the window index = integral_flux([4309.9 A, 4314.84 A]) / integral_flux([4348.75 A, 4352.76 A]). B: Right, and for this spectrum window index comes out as 1.0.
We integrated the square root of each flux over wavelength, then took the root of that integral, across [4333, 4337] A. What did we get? 5.36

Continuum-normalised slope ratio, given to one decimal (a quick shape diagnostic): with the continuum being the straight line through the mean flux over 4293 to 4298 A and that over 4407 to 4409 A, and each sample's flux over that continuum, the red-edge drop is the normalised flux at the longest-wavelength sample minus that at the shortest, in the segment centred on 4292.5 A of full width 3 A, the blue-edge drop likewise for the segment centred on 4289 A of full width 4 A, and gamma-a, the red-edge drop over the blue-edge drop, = 1.9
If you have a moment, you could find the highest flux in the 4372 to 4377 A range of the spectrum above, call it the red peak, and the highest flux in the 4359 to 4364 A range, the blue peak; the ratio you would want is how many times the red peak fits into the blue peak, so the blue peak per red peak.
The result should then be 1.05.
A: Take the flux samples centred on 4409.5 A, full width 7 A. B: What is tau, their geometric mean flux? 53.5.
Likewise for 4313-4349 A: 51.9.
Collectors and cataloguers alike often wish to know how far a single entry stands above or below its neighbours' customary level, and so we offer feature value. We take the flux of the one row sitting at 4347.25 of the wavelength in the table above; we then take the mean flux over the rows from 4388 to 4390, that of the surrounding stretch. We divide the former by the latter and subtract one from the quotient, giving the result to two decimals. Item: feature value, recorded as 0.13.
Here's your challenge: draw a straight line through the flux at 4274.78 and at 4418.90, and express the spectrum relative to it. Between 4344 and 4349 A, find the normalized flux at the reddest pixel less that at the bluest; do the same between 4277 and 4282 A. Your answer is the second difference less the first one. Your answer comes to 0.19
